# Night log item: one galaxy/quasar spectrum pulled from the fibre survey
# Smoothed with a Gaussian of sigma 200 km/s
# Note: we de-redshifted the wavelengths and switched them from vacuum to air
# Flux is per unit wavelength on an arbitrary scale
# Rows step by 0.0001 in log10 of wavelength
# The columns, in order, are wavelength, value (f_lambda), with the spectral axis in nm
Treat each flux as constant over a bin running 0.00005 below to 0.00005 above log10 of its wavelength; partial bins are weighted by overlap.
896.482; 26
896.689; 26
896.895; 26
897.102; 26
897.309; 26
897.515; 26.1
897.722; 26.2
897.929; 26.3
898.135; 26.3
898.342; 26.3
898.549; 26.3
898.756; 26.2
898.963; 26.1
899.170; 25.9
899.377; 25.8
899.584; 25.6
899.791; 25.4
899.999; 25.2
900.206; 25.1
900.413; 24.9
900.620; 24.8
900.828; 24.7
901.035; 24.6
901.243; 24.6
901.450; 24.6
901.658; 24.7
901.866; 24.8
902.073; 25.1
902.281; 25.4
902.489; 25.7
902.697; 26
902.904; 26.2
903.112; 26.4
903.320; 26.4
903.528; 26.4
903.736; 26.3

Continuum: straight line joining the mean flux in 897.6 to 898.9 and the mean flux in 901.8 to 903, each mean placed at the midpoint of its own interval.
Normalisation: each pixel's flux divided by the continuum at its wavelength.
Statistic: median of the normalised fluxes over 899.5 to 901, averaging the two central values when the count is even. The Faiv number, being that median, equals 0.968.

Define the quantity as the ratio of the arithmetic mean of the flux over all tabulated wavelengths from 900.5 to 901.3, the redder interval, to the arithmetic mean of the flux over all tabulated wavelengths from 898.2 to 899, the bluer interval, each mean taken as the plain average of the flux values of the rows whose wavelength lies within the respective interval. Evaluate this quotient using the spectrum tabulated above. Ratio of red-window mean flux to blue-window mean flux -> 0.94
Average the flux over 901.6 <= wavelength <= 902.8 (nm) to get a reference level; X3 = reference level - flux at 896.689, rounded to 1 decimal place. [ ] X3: -0.7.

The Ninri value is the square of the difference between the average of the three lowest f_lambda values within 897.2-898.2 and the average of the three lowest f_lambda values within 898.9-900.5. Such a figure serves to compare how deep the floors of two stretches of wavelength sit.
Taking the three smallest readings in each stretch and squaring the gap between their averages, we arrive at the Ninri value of 1.1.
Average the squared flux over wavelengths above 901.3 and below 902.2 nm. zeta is 615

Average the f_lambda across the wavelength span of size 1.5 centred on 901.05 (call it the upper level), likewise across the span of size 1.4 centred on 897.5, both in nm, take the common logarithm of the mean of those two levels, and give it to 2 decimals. 1.41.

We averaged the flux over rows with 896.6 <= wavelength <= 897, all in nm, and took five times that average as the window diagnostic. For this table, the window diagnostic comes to 130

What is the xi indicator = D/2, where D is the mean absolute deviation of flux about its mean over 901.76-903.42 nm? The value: 0.25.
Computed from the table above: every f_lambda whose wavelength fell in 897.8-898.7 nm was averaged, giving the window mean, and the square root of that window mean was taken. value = 5.13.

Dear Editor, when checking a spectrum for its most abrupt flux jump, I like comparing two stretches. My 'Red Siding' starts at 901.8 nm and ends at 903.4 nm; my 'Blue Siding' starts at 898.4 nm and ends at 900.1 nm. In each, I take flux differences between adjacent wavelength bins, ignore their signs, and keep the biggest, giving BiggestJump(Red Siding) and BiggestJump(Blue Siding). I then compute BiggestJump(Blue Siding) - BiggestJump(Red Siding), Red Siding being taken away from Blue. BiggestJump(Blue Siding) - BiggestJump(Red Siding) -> -0.10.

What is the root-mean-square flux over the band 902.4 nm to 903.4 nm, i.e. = 26.14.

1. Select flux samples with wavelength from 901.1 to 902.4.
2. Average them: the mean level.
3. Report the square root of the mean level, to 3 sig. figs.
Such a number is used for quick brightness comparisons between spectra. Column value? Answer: 4.99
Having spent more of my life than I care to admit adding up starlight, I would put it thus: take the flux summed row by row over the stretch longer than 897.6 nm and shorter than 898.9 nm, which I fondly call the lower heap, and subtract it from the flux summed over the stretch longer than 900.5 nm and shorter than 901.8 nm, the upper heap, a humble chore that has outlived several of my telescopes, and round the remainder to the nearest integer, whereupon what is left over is -10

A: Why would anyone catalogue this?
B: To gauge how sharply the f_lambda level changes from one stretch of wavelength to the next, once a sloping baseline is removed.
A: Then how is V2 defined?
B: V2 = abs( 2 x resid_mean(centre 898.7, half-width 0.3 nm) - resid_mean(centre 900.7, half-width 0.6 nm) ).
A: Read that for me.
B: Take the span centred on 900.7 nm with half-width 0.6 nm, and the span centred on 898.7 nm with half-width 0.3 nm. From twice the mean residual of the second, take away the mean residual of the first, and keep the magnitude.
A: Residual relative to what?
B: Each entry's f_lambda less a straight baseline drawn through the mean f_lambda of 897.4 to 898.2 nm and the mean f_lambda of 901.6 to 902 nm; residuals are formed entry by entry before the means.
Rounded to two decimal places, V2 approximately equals 1.00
